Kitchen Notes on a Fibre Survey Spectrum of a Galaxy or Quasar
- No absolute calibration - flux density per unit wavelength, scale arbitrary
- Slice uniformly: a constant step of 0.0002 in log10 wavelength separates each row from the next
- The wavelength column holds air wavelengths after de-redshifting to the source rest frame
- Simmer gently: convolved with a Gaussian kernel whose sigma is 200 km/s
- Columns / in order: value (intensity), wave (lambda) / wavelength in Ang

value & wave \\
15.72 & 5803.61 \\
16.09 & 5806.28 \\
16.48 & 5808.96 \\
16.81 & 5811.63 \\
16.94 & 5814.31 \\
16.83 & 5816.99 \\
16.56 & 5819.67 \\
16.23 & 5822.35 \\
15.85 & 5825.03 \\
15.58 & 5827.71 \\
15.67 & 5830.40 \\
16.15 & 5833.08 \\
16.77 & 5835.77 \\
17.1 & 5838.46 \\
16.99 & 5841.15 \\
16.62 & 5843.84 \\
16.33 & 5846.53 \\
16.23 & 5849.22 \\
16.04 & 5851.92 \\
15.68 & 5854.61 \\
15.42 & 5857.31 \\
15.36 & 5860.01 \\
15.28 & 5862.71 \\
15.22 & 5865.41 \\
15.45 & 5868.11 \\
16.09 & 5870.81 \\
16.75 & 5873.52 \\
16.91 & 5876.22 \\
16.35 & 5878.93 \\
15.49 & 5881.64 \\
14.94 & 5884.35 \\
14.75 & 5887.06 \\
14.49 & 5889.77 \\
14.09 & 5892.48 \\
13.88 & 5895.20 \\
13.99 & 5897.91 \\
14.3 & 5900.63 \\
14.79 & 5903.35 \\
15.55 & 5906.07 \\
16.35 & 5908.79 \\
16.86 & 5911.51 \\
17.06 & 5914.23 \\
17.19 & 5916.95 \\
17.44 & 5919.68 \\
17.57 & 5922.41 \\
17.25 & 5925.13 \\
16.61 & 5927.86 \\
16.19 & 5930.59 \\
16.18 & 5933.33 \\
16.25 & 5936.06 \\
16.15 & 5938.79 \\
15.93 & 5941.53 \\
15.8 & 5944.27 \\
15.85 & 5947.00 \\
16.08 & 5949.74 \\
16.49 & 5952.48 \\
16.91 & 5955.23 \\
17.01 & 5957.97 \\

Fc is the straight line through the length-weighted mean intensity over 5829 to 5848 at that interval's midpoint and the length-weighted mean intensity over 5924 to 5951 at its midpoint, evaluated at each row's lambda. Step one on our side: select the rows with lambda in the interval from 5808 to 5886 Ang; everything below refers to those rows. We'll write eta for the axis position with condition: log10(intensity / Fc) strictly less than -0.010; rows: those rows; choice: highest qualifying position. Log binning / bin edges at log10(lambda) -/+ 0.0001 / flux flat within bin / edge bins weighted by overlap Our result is 5884.35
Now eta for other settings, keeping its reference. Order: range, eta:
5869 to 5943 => 5906.07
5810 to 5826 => 5825.03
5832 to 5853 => 5851.92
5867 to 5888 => 5887.06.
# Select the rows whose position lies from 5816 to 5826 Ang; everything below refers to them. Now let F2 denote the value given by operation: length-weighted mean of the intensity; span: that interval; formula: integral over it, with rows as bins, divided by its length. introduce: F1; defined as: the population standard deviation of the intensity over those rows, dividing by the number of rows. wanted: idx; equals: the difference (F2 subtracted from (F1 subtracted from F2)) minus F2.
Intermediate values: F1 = 0.4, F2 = 16.4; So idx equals -16.7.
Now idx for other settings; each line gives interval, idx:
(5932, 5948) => -16.2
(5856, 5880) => -16.5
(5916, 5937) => -17.4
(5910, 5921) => -17.3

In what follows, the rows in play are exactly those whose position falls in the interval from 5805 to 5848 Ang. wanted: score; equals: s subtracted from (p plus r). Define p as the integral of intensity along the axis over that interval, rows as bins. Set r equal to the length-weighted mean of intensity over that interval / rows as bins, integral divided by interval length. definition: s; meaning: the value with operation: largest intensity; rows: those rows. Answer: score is 706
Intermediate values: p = 707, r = 16.4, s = 17.1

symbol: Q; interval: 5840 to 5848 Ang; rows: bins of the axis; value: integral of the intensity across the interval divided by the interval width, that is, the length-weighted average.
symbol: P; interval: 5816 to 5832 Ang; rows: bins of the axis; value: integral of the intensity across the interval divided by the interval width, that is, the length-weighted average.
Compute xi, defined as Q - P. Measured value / 0.5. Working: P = 16.1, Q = 16.6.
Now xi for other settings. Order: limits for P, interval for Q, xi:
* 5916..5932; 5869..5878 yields -0.5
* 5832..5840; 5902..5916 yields -0.5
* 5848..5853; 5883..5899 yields -1.8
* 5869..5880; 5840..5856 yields -0.2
